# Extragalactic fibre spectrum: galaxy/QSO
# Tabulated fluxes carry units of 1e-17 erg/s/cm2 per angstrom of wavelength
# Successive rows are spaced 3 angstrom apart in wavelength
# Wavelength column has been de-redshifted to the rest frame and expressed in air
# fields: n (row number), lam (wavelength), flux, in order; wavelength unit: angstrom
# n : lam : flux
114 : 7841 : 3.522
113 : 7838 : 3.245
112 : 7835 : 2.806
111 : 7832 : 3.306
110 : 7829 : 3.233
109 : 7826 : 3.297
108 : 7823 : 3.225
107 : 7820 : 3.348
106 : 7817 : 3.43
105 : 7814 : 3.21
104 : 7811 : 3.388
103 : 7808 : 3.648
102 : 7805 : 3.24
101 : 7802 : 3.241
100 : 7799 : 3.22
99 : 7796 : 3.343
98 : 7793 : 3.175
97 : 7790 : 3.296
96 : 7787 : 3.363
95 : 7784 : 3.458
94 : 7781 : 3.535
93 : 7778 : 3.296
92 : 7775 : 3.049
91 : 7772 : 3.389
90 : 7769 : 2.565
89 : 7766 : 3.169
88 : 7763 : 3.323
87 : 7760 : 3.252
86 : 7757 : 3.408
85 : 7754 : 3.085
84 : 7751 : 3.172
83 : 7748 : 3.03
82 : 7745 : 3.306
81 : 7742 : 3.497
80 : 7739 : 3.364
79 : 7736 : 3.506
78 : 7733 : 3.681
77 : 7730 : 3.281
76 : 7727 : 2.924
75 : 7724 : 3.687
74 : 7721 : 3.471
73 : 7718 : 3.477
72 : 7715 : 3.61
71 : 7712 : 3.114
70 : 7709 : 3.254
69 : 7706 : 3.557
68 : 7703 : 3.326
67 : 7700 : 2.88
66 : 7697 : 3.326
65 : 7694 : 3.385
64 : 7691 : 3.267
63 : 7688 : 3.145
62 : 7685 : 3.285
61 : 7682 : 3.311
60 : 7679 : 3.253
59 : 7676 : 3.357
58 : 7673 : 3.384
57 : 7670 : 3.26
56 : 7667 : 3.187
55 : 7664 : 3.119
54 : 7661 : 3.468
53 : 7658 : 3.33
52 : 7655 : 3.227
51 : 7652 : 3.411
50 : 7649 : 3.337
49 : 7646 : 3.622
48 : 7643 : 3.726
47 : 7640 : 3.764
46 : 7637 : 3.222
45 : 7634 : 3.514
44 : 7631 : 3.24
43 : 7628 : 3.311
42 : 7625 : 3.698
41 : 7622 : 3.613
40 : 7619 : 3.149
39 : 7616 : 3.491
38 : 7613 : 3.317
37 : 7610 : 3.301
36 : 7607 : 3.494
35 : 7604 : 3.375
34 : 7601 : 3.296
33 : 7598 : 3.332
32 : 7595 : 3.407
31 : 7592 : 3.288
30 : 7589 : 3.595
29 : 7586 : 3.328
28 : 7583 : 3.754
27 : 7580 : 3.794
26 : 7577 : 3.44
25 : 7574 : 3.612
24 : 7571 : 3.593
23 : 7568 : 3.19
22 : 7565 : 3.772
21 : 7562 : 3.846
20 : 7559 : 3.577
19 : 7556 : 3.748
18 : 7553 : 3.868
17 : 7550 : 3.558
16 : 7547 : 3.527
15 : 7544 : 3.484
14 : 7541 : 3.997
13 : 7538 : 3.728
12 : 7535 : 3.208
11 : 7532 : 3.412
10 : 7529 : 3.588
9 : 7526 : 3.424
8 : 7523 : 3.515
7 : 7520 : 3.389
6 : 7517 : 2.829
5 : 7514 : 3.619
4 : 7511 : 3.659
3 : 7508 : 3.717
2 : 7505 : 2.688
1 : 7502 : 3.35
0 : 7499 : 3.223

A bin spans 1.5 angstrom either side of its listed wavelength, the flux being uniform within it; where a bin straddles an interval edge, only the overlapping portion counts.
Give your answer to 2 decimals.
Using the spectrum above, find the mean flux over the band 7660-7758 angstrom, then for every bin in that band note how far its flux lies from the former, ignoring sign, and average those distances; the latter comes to 0.15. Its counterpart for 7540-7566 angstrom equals 0.15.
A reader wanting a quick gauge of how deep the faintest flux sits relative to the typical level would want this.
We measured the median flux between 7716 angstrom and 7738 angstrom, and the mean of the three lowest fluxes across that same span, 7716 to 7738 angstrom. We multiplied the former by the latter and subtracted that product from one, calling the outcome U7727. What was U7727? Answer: -10.2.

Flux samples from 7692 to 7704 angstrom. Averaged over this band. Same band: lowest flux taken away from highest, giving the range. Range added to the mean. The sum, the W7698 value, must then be 3.73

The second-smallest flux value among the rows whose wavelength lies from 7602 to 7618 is 3.317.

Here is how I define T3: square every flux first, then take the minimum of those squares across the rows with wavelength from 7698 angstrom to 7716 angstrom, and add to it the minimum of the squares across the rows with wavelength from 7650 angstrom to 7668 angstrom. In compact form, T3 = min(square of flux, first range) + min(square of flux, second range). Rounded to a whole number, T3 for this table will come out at 18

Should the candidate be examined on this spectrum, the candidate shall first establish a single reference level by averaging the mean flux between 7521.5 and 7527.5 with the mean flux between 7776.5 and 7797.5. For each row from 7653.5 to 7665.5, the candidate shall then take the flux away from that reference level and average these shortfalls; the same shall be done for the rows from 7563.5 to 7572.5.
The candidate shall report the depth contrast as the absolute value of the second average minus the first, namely 0.23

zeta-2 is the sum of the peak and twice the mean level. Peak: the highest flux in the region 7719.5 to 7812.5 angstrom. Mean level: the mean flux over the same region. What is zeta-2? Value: 10.3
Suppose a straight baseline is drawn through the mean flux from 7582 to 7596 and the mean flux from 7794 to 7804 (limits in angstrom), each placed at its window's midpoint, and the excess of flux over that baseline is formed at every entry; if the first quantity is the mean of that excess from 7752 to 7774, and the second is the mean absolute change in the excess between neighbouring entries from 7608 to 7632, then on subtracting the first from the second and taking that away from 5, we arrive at 4.65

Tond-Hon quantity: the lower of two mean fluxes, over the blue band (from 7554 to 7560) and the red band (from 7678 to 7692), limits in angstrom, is 3.25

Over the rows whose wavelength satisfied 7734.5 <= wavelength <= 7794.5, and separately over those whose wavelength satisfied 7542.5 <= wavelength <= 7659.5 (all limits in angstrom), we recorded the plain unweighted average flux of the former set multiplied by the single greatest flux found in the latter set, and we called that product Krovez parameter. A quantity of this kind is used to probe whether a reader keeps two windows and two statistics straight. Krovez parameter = 12.6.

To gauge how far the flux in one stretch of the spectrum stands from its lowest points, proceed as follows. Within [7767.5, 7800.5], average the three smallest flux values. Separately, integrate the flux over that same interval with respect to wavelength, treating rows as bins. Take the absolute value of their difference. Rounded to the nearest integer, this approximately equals 104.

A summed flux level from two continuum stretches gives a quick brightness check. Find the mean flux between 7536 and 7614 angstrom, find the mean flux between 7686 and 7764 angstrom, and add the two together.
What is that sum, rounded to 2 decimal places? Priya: 6.87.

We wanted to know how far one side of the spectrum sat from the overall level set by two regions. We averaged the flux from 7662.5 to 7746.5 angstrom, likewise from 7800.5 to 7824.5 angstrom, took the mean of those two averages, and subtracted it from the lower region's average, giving -0.006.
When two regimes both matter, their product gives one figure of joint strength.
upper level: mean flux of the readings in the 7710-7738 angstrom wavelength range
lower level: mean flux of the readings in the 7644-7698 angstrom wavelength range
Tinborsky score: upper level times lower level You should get 11.3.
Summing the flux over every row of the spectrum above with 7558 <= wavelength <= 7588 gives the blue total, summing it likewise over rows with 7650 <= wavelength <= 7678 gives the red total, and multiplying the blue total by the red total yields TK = 1068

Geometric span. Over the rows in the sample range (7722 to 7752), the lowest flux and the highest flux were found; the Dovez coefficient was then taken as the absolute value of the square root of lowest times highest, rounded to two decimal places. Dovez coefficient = 3.28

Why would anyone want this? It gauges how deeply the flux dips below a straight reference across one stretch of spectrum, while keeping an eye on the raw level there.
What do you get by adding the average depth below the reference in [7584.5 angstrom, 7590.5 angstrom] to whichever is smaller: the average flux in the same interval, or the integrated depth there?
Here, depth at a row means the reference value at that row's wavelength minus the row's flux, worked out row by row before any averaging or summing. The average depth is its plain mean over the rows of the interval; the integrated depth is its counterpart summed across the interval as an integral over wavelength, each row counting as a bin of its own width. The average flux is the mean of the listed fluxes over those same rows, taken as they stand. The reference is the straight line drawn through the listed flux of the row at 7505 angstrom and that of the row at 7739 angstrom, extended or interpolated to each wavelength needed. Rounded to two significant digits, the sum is -3.7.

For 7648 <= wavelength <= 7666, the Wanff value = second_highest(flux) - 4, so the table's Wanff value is -0.59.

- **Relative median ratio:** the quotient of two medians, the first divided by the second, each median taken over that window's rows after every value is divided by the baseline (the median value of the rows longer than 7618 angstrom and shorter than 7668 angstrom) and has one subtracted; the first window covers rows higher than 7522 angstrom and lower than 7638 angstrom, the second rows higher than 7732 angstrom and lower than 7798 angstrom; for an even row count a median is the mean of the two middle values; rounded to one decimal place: -7.0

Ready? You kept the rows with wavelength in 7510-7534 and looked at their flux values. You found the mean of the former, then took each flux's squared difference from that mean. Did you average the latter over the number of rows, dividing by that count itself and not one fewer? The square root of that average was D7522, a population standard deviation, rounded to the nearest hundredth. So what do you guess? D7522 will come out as 0.25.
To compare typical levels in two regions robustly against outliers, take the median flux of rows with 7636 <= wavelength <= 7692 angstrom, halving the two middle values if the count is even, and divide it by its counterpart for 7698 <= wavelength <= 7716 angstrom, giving 1.01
